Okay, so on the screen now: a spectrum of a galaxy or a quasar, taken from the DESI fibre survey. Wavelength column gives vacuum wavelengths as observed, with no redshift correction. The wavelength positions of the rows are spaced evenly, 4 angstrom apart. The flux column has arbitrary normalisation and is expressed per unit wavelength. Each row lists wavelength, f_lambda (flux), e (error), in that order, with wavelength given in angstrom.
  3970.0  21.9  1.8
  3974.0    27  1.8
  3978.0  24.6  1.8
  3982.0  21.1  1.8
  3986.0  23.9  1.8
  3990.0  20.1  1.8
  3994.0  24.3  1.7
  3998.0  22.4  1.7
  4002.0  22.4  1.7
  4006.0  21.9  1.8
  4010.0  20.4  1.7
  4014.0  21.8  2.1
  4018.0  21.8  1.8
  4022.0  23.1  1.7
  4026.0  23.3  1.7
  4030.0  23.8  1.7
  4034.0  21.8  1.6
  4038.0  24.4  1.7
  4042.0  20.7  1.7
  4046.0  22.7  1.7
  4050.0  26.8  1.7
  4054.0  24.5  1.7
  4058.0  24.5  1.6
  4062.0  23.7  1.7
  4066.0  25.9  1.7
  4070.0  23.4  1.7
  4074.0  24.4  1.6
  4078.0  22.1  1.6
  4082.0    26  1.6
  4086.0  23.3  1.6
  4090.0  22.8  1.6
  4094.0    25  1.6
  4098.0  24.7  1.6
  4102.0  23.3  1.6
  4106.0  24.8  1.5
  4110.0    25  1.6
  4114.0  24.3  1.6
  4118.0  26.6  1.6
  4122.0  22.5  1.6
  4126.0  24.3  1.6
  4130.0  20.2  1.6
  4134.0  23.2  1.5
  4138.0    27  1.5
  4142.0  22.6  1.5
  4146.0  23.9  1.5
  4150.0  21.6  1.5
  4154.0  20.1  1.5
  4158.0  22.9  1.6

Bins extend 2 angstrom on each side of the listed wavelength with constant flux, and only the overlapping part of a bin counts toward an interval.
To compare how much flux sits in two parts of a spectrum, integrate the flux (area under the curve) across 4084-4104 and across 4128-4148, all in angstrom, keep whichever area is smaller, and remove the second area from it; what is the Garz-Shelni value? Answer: 0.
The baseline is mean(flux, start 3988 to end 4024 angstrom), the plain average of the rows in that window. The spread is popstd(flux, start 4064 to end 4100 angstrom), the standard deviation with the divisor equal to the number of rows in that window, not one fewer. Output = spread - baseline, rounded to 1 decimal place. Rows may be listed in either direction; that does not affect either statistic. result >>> -20.7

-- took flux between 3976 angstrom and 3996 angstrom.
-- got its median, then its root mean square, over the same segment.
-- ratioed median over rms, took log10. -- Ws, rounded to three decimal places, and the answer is 0.019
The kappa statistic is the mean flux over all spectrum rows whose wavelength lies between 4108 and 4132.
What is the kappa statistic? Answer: 23.8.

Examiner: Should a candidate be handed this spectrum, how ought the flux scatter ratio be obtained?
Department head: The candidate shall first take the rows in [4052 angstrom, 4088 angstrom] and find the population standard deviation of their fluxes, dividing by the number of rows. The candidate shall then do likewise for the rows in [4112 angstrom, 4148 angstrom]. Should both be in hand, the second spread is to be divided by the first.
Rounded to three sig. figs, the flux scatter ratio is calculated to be 1.68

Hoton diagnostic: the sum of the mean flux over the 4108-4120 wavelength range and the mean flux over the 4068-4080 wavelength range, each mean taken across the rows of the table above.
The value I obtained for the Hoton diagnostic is 48.6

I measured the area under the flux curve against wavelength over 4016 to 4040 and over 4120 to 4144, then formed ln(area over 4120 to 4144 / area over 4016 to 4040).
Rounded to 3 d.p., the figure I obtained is 0.012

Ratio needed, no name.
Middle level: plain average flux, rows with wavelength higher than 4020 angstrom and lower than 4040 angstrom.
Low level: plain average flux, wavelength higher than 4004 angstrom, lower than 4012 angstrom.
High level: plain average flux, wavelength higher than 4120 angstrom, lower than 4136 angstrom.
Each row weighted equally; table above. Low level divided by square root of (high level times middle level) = 0.92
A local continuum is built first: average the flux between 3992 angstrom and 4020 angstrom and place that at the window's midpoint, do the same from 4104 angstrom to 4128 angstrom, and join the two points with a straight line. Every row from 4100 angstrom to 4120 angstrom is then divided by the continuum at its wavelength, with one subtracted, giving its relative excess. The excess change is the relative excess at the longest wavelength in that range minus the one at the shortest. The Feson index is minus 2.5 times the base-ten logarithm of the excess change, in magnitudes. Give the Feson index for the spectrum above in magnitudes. 2.30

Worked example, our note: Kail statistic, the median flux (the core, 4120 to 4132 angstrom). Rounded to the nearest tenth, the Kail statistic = 22.5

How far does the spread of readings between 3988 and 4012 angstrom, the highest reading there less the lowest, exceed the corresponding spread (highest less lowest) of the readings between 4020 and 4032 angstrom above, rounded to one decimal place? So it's 3.5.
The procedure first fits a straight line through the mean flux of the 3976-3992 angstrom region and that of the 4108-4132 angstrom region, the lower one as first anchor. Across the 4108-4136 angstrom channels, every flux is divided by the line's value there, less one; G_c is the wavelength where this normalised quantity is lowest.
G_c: 4130.0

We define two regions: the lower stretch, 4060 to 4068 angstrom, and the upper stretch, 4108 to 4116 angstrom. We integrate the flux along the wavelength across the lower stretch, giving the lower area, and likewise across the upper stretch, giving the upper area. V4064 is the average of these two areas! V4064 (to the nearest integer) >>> 198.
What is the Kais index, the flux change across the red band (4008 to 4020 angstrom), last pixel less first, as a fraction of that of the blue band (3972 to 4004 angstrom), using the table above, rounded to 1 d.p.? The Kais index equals -0.3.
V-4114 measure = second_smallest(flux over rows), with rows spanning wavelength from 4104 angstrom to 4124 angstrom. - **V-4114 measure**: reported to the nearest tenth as 24.3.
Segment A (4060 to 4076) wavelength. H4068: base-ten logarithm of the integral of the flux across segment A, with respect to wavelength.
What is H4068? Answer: 2.59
